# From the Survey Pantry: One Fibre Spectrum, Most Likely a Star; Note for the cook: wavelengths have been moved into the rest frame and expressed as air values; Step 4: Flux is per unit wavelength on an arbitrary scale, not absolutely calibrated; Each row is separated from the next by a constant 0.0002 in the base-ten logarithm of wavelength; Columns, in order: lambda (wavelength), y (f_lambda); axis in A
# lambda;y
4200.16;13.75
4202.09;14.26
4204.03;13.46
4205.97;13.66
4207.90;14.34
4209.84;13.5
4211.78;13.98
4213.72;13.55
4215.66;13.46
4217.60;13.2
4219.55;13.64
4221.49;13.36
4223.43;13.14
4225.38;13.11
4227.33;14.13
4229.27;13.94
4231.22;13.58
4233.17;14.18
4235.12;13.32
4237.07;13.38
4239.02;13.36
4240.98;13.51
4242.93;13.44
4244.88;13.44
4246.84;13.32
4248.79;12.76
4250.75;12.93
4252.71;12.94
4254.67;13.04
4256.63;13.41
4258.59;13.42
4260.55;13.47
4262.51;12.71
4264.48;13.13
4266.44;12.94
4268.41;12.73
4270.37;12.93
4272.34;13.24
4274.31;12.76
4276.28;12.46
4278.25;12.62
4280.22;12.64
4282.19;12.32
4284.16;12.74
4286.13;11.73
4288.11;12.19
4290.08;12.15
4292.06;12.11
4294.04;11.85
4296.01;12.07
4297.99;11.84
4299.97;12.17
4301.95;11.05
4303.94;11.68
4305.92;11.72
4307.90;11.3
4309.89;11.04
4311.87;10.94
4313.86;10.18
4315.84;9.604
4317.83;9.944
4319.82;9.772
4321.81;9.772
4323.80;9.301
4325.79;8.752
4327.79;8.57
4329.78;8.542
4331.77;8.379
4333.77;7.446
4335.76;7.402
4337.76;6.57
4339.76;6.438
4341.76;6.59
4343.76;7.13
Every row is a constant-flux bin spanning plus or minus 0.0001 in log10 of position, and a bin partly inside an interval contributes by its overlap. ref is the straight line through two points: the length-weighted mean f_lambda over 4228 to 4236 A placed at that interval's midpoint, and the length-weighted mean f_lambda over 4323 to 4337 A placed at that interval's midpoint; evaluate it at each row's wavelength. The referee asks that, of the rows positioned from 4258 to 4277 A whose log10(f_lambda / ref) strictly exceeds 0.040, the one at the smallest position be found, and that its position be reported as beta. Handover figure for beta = 4260.55 A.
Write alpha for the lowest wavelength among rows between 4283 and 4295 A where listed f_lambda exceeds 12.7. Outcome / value 4284.16 A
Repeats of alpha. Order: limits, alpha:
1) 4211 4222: 4211.78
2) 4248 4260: 4248.79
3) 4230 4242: 4231.22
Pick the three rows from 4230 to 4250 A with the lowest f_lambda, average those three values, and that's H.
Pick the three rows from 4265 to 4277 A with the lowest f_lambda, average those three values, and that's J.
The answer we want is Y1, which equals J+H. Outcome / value 26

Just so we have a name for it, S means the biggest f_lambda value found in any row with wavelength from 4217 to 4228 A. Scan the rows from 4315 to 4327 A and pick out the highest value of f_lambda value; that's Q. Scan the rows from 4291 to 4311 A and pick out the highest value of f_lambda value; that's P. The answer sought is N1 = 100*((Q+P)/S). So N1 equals 157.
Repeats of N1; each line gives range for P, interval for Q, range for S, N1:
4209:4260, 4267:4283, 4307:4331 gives 243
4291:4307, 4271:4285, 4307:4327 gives 225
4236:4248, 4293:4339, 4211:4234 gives 181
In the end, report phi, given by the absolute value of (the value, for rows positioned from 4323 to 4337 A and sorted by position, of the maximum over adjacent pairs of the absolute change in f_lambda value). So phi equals 0.93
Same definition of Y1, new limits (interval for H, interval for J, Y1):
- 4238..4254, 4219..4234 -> 26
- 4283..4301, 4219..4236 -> 25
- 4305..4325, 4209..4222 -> 23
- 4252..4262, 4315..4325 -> 23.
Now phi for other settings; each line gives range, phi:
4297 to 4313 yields 1.12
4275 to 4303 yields 1.12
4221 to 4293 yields 1.02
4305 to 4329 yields 0.76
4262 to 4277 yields 0.48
